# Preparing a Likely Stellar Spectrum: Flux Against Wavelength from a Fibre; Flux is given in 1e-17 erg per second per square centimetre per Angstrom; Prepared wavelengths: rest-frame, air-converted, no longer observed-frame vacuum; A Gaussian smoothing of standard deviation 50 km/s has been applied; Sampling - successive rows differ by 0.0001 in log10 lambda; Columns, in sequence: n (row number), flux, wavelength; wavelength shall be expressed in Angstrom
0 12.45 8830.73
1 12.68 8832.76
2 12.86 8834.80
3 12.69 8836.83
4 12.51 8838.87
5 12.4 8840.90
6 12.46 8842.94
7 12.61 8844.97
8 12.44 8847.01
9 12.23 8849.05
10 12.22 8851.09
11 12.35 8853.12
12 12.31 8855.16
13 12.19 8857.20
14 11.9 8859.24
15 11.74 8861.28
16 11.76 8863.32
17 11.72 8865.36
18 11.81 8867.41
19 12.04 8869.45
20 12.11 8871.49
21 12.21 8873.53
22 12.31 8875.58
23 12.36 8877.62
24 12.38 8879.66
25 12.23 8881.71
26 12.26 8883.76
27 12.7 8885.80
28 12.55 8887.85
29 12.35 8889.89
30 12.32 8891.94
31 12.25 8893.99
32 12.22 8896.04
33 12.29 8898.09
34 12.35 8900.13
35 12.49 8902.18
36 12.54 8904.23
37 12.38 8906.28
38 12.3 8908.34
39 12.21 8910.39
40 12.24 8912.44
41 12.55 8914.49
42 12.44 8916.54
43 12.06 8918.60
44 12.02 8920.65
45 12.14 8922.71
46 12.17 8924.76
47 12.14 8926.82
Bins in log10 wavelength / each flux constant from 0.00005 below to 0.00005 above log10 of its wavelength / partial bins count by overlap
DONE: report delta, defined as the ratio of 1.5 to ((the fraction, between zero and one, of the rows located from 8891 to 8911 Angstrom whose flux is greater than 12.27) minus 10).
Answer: -0.161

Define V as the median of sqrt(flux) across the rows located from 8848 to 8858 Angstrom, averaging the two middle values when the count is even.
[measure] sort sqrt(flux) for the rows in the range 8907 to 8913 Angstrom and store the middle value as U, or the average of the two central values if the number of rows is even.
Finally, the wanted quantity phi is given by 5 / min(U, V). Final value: 1.43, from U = 3.50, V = 3.50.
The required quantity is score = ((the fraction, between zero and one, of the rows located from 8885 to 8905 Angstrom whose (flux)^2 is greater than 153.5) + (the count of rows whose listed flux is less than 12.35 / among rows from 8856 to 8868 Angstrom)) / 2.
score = 3.2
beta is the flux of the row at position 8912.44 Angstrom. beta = 12.24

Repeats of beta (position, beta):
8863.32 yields 11.76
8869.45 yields 12.04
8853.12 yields 12.35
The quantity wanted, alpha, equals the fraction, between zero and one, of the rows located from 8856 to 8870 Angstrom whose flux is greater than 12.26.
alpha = 0.0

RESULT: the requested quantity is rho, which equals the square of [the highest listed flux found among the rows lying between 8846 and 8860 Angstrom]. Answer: 155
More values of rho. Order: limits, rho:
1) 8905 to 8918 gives 158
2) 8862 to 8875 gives 149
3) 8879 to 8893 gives 161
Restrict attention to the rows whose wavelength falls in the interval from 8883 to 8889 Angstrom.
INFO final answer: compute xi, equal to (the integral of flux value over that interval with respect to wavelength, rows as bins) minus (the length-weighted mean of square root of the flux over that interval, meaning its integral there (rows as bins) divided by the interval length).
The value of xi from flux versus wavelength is 71.6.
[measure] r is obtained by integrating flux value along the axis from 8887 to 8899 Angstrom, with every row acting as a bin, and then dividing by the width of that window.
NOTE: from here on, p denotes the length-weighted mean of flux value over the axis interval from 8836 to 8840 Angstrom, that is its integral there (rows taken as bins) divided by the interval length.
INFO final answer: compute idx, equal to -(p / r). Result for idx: -1.02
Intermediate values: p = 12.59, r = 12.33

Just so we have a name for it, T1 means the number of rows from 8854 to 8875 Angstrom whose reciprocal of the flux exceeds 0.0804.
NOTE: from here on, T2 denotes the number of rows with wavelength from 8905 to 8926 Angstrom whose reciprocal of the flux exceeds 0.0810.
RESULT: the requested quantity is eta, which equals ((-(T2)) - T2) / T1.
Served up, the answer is -1.4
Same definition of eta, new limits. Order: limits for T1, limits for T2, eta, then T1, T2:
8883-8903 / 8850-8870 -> -2.6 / 7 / 9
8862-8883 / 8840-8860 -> -1.0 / 10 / 5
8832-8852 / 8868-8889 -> -4.0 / 3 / 6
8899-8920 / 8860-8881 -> -2.7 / 6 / 8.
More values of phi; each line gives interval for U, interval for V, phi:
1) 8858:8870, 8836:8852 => 1.46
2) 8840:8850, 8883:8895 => 1.42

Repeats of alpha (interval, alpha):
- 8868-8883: 0.4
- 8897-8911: 0.9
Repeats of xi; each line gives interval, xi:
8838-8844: 71.3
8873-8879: 70.3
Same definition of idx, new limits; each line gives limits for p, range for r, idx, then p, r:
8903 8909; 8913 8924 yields -1.01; 12.40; 12.24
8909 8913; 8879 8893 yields -0.99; 12.24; 12.39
